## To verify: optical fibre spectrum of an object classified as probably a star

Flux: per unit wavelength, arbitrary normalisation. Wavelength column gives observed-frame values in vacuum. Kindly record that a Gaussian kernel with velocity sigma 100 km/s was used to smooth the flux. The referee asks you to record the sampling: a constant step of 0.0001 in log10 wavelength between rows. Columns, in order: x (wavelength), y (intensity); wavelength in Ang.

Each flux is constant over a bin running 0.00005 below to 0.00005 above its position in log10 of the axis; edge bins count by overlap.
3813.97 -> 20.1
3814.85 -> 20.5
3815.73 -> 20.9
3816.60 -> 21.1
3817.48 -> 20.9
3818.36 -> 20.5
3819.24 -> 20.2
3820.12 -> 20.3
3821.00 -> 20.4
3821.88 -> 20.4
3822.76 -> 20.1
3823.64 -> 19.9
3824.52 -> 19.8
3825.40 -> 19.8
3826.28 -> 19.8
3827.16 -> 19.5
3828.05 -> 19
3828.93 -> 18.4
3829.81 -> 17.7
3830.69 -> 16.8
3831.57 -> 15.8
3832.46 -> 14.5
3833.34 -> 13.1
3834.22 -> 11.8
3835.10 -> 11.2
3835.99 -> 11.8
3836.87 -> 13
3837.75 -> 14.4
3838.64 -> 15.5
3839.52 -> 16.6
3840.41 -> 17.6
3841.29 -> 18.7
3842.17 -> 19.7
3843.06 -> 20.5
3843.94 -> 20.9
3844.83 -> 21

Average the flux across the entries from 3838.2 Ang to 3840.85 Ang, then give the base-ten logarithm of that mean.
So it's 1.22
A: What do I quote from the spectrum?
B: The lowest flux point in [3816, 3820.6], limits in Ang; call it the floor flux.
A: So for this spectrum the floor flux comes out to 20.2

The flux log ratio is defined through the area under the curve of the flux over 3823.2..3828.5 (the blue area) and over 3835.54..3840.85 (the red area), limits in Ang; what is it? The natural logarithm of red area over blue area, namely -0.28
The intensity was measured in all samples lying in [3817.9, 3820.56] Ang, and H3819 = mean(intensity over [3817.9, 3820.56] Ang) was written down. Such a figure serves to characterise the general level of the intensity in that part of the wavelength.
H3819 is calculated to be 20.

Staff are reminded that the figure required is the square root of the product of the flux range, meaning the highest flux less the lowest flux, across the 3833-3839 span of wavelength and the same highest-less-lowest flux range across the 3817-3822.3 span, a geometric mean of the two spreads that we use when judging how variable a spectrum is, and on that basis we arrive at 1.7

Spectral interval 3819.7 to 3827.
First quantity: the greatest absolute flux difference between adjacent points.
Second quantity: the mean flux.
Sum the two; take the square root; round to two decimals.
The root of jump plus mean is 4.51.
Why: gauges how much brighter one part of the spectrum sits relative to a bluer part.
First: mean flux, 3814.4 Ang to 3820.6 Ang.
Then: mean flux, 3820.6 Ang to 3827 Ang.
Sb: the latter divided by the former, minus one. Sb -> -0.03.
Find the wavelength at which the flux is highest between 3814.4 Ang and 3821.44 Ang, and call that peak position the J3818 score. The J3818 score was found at 3816.60 Ang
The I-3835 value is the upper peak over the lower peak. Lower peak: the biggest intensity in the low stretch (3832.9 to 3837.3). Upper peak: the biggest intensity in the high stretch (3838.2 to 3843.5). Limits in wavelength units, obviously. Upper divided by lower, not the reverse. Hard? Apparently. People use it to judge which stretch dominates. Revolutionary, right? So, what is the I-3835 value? 1.6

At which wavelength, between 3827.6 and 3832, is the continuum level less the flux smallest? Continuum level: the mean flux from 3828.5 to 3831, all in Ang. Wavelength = 3828.05 Ang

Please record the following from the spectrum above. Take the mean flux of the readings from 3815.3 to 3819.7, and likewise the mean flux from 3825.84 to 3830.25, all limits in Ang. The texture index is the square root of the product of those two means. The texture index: 20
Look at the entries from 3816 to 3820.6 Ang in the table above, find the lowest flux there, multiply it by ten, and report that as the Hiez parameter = 202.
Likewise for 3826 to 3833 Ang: 145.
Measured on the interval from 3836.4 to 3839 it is 130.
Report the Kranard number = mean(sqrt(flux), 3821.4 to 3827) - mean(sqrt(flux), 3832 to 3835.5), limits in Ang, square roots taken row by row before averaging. 0.9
